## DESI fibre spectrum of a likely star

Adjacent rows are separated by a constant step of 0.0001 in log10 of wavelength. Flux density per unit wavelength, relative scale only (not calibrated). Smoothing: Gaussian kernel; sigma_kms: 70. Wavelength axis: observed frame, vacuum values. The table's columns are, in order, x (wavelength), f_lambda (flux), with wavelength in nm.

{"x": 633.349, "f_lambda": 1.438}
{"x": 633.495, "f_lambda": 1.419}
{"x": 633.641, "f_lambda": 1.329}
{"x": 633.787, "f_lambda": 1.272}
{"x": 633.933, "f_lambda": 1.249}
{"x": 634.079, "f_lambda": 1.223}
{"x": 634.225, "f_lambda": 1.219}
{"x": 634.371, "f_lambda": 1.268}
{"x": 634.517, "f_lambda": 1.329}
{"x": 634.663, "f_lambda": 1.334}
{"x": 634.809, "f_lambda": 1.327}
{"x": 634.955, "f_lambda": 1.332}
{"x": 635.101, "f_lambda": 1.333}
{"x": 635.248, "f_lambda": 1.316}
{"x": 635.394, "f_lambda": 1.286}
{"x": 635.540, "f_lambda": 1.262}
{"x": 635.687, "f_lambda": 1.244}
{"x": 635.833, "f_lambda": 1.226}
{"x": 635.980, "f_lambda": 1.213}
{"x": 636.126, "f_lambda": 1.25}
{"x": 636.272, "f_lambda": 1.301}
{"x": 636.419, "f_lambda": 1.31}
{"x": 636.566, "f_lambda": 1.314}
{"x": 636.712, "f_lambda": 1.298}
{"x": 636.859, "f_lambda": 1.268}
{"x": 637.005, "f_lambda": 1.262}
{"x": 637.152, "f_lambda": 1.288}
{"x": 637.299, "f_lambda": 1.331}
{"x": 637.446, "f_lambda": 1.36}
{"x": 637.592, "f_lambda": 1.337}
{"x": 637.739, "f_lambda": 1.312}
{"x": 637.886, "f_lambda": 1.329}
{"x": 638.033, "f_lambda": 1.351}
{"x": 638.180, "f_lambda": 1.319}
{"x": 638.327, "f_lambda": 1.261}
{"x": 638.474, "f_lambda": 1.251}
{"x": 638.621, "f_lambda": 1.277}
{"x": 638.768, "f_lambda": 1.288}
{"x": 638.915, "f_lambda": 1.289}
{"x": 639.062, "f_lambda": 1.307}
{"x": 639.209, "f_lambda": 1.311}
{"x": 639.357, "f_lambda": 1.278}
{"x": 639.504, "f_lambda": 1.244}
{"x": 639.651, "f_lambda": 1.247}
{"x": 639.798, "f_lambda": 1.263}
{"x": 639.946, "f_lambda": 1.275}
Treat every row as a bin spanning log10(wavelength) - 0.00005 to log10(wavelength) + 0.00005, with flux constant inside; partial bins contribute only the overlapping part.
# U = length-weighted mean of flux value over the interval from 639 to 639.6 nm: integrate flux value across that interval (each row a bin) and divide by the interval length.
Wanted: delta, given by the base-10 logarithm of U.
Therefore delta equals 0.108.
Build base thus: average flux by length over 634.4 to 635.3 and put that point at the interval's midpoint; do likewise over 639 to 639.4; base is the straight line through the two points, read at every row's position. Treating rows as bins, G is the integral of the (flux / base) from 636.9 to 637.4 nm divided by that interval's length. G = 0.988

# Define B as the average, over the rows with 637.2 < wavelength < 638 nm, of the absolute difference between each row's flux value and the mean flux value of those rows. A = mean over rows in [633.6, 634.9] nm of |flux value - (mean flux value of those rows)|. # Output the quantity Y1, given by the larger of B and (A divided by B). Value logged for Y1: 3.51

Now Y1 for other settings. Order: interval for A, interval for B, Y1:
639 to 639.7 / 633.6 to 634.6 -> 0.74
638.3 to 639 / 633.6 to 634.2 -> 0.43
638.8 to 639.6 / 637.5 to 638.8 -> 0.67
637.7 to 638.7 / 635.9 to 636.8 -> 0.96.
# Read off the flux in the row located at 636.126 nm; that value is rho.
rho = 1.25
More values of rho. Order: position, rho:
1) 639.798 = 1.263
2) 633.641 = 1.329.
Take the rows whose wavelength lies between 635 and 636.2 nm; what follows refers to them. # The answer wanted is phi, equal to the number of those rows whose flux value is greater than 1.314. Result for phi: 2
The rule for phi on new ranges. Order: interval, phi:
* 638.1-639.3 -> 1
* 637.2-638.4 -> 6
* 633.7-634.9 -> 3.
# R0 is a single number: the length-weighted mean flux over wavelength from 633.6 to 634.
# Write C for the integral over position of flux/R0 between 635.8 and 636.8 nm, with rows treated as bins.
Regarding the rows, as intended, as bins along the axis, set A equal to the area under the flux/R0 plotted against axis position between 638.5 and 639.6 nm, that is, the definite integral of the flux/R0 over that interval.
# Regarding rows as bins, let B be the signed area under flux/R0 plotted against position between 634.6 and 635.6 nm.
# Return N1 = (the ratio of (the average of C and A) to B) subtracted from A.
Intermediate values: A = 1.10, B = 1.03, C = 1.00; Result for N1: 0.081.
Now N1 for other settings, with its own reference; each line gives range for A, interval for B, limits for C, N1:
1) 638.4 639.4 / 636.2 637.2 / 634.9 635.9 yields 0.009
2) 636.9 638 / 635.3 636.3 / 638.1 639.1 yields 0.043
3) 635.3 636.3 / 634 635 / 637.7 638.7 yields -0.010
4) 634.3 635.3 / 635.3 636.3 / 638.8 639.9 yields -0.054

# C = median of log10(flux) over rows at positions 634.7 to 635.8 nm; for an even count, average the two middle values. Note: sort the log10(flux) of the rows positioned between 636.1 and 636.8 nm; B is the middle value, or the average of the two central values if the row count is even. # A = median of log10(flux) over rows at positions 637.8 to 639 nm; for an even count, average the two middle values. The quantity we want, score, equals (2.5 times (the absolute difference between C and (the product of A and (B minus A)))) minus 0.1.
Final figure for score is 0.197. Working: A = 0.110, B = 0.114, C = 0.119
